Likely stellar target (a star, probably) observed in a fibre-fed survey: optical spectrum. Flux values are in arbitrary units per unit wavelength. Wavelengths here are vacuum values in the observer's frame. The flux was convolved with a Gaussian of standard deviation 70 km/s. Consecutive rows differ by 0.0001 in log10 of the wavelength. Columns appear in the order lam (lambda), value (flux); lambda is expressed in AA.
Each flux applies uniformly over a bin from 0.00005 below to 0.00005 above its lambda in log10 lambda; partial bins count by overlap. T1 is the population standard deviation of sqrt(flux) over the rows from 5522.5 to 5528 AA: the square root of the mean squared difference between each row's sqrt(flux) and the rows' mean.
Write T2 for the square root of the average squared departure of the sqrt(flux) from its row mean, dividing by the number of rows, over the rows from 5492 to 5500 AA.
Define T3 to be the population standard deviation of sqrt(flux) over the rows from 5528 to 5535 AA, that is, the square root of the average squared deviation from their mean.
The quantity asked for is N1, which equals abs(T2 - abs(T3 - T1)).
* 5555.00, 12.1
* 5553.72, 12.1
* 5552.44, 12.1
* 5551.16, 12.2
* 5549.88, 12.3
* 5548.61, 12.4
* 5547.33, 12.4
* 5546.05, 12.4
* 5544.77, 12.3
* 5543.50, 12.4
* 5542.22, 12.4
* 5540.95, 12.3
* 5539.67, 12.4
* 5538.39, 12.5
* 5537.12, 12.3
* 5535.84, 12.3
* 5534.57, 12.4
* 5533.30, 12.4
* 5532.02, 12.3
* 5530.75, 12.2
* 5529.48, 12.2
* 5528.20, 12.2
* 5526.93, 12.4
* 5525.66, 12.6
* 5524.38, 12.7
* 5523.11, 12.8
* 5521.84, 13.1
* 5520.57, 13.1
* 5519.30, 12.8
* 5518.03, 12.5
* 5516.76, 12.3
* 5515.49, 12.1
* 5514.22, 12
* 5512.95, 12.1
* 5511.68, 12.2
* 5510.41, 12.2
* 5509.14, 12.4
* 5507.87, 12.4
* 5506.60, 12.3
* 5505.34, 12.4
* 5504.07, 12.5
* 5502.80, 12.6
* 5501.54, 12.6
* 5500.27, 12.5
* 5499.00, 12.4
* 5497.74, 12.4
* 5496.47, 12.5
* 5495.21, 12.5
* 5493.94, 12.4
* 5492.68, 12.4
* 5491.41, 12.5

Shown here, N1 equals 0.001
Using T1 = 0.021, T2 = 0.007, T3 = 0.0128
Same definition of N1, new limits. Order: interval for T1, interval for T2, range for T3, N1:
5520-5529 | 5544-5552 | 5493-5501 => 0.026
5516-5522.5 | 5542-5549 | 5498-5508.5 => 0.026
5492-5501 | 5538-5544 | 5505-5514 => 0.000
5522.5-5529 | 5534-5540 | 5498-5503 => 0.008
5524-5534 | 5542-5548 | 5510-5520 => 0.004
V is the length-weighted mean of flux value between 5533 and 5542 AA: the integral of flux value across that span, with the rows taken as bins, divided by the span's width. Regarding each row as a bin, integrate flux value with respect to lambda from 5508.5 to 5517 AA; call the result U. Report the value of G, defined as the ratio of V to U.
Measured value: 0.1196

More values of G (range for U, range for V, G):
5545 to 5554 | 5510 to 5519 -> 0.1107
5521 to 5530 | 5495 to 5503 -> 0.1104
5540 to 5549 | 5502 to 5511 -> 0.1115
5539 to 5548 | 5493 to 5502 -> 0.1121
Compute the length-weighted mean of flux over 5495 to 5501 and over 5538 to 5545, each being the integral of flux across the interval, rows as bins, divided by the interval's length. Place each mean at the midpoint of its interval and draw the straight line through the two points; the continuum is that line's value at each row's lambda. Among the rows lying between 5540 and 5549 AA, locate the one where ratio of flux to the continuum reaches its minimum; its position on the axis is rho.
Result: 5540.95 AA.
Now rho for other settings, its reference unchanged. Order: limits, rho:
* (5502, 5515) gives 5514.22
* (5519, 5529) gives 5528.20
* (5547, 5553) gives 5552.44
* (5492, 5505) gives 5492.68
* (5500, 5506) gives 5505.34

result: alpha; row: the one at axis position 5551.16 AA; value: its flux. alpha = 12.2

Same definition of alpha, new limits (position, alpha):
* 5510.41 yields 12.2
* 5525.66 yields 12.6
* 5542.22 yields 12.4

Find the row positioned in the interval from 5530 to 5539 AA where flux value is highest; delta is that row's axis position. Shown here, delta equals 5538.39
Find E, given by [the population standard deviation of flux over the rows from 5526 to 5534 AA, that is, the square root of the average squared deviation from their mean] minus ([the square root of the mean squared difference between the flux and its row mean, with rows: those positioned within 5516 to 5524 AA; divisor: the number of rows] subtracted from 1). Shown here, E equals -0.62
